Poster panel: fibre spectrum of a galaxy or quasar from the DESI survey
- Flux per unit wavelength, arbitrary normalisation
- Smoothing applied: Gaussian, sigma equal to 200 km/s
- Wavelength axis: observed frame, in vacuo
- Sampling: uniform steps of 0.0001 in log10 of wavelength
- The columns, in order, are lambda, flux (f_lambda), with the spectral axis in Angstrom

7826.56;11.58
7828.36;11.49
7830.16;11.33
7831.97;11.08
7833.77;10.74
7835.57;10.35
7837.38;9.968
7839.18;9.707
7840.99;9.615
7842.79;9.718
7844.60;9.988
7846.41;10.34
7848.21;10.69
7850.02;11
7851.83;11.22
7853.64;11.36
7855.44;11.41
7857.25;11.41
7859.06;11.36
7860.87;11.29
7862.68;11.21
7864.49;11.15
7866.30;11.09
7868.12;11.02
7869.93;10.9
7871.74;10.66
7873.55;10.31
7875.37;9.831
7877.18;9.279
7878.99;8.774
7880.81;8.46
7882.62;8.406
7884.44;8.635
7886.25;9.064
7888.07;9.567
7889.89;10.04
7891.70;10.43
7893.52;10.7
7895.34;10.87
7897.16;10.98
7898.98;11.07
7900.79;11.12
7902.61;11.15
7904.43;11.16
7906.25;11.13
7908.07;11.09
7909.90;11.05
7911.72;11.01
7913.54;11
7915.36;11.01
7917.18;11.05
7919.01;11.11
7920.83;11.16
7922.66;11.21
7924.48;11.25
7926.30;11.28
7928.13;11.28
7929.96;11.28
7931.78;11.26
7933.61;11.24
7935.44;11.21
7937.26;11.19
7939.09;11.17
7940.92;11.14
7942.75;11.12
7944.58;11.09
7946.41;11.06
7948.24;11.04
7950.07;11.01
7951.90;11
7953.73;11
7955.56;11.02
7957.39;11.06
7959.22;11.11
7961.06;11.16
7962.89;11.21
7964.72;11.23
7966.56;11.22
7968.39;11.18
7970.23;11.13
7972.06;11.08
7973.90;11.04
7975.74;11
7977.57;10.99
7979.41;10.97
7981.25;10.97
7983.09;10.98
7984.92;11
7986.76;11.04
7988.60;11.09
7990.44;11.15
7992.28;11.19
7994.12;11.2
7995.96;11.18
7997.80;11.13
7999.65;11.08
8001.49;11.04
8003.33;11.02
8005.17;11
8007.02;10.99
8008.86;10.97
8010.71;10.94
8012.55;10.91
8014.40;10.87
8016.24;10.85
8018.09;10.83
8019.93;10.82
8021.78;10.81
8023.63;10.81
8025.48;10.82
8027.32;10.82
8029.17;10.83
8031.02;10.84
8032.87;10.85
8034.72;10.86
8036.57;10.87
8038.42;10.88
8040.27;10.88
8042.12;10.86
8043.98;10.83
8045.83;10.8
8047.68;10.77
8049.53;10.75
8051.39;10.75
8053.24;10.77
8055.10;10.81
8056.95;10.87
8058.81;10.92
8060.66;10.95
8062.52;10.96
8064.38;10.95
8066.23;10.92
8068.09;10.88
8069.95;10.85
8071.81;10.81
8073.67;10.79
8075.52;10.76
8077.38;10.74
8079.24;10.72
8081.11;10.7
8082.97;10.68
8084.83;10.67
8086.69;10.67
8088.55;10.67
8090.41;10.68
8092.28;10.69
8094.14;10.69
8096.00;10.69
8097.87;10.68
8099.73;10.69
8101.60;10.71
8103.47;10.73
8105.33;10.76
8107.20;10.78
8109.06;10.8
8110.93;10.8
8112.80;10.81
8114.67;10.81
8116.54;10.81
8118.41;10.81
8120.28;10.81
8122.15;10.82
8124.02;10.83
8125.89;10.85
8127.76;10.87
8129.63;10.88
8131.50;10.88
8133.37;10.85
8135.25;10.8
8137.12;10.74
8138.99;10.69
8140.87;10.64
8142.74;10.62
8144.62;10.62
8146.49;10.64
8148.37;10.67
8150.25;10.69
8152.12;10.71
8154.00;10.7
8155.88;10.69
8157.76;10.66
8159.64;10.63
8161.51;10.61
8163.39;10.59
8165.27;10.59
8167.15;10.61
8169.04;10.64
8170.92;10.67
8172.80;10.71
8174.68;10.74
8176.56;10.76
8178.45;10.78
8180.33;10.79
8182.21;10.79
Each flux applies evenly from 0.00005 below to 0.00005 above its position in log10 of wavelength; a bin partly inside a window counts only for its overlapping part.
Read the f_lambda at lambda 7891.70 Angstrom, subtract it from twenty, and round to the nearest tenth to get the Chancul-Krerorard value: 9.6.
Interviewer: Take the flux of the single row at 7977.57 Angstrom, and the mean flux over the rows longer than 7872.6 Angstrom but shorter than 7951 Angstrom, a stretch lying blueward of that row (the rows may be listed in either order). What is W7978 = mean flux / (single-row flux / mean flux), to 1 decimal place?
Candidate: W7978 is 10.3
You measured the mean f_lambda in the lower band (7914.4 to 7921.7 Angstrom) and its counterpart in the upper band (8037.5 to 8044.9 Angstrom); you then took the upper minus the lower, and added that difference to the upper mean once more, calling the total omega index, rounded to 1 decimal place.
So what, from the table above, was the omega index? 10.6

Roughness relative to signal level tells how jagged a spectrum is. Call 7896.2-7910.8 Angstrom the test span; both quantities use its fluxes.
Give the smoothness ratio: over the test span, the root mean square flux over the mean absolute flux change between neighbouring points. 268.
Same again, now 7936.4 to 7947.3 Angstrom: 428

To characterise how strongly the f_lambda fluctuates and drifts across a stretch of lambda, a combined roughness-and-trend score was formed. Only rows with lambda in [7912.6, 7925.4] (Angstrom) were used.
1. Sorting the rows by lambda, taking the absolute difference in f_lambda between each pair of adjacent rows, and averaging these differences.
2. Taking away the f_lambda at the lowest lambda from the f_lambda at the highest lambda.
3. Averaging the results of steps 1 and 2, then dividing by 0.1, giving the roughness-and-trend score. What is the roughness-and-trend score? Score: 1.5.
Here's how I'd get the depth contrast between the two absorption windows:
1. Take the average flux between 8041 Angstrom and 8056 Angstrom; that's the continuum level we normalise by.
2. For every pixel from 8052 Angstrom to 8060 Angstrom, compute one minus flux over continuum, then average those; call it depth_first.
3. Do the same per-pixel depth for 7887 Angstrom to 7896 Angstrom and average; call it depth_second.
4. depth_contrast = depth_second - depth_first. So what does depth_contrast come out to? 0.05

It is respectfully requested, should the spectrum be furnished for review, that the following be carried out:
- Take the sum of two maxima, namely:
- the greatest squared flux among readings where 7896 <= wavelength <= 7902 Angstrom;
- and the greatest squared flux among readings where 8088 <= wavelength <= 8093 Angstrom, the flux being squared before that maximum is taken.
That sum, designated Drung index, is 238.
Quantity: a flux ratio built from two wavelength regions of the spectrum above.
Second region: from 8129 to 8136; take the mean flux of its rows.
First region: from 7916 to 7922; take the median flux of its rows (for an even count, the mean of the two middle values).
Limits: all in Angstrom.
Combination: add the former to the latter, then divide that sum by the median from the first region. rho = 1.98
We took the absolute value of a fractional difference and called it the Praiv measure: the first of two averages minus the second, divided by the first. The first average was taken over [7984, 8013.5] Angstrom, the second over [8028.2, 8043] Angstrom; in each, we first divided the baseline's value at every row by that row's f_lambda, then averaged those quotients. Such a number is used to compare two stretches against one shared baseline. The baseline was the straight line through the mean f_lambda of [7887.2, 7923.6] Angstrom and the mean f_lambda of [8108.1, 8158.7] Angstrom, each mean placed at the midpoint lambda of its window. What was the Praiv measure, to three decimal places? 0.016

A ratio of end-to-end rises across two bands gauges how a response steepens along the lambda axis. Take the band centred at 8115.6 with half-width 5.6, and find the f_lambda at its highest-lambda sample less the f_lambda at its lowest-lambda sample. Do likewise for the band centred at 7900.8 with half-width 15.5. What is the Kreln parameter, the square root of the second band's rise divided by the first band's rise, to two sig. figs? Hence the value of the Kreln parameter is 14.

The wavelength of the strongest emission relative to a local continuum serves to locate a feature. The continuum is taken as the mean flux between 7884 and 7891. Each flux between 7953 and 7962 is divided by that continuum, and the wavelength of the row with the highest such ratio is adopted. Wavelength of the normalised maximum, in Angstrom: 7961.06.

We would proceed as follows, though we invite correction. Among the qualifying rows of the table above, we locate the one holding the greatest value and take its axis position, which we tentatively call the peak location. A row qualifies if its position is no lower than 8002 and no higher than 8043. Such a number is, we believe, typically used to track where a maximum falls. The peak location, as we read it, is 8003.33 Angstrom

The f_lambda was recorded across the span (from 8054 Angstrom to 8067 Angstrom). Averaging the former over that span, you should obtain 10.9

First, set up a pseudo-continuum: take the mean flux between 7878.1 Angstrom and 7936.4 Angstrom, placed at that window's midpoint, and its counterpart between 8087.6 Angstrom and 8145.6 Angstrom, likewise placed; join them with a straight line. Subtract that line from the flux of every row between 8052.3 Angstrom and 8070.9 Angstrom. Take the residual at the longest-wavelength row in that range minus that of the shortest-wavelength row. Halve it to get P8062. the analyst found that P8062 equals 0.03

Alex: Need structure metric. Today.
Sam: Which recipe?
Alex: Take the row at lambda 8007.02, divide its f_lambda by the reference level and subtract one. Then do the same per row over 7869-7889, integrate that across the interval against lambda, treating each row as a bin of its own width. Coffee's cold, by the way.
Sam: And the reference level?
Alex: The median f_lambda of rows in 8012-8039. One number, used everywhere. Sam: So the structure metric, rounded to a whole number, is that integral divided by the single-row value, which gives -186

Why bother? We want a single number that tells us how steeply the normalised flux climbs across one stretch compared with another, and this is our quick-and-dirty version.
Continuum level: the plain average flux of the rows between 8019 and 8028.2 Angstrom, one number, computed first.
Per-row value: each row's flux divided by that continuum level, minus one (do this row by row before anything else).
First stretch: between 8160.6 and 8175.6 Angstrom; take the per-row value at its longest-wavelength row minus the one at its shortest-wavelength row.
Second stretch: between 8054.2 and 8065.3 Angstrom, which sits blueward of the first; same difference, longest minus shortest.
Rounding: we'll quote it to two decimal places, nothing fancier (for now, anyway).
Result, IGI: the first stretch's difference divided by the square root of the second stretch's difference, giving 0.11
